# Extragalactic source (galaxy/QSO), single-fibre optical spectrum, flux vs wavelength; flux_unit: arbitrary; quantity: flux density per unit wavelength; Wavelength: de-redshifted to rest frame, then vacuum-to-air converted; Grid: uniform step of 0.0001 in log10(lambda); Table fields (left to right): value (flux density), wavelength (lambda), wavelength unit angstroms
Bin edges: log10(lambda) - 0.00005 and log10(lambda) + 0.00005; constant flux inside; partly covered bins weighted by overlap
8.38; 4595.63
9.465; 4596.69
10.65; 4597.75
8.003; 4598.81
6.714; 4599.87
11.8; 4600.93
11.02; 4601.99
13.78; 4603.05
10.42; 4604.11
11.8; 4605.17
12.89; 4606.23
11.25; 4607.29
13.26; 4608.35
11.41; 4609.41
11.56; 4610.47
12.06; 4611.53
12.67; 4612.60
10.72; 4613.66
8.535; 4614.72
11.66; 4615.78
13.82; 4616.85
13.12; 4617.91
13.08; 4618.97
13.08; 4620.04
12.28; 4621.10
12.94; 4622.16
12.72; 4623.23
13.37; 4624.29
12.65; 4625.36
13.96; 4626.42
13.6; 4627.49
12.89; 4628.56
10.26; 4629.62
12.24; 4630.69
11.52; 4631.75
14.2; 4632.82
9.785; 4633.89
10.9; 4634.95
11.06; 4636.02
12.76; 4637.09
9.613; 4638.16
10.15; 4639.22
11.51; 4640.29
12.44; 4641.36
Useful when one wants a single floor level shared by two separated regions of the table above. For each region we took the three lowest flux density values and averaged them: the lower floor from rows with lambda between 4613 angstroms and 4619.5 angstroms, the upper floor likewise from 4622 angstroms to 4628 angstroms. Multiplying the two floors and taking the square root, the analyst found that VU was 11.5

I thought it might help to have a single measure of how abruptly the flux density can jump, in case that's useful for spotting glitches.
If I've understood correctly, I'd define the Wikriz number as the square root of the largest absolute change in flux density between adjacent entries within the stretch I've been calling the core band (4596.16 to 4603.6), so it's 2.3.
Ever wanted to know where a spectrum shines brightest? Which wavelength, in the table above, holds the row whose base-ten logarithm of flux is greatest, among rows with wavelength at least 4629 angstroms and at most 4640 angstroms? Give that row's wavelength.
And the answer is 4632.82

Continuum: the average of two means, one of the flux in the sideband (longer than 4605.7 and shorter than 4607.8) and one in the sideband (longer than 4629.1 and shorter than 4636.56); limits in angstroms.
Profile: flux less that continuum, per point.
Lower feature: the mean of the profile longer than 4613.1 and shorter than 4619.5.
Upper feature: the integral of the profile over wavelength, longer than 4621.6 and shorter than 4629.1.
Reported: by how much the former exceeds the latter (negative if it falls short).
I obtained -10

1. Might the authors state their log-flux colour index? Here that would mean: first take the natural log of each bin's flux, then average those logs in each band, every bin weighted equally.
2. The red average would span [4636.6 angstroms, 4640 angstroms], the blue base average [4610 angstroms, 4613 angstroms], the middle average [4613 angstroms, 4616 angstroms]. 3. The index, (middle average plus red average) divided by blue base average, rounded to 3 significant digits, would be 1.89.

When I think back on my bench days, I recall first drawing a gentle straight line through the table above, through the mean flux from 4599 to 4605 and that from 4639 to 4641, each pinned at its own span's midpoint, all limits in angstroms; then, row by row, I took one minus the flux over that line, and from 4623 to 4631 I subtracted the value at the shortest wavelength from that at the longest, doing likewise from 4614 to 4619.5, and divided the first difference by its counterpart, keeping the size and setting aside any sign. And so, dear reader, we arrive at 0.1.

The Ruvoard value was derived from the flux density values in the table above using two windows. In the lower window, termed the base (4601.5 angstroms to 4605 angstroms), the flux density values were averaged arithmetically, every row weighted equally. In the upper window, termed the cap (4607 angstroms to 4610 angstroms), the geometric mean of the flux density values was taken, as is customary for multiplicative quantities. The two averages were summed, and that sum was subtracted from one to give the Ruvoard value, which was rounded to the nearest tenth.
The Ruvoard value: -22.7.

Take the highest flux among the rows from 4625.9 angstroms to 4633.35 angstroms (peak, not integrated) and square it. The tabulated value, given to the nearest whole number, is 202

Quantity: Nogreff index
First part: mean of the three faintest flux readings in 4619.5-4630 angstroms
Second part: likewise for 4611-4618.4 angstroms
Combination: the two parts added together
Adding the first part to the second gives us 22.0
